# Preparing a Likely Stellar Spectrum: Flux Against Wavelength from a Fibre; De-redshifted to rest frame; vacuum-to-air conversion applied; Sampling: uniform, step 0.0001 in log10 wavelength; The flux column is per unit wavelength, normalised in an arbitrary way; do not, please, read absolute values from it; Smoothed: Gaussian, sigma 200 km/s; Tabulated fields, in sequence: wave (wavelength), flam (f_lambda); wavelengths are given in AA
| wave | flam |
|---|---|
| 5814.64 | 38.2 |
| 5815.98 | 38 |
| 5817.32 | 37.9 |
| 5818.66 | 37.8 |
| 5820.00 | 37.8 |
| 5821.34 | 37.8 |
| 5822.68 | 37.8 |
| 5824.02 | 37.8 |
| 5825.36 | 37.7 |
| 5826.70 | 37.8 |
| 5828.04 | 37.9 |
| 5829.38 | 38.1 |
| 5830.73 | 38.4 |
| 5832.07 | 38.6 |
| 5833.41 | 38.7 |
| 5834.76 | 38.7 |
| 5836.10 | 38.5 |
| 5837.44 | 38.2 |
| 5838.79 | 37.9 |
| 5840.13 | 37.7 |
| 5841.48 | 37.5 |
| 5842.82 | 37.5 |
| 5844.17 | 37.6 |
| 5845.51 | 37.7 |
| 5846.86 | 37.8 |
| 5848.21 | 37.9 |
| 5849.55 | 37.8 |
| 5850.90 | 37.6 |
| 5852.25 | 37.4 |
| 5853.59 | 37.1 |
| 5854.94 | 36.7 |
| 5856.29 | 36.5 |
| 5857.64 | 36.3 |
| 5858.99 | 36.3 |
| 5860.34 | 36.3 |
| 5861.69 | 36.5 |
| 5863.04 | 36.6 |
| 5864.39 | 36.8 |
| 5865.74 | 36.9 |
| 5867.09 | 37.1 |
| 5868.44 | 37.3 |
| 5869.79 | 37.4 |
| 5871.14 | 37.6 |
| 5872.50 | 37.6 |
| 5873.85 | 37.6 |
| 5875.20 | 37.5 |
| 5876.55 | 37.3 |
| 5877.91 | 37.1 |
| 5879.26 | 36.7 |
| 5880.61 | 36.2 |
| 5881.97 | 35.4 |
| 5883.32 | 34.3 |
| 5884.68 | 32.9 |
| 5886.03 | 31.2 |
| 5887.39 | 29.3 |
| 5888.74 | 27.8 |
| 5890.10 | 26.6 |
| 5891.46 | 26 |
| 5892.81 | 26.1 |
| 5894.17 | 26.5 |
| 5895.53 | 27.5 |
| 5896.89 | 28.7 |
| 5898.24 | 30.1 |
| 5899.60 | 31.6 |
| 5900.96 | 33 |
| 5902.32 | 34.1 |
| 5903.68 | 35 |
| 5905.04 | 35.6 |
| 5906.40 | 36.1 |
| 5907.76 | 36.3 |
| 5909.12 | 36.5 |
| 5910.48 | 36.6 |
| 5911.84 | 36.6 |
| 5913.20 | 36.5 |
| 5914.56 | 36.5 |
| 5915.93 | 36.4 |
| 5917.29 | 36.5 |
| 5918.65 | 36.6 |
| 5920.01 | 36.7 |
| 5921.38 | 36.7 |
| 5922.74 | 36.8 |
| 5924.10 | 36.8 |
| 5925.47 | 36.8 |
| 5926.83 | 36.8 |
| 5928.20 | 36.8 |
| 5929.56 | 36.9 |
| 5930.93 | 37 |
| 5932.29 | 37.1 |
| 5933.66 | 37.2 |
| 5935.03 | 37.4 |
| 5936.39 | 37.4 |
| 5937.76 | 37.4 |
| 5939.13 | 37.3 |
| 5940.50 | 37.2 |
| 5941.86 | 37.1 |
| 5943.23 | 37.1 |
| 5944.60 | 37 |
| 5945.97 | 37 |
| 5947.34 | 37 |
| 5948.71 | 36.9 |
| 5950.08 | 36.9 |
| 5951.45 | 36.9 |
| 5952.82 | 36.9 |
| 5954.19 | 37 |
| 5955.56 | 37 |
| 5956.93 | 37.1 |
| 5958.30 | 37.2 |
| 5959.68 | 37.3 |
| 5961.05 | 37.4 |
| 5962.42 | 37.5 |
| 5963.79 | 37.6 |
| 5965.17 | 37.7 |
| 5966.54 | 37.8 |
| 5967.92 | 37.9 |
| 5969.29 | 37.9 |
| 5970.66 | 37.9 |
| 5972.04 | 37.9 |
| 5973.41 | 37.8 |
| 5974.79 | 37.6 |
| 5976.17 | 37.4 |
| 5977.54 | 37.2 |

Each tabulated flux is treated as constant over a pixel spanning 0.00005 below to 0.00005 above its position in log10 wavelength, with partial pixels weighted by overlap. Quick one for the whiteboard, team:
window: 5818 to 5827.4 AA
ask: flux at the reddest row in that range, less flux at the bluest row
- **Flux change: 0.0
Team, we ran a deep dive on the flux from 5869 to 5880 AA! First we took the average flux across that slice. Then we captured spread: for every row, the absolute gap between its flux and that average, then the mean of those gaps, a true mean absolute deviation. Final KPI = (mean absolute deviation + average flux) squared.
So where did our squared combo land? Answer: 1413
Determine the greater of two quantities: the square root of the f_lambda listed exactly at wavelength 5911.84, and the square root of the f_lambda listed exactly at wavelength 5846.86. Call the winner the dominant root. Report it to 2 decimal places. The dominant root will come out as 6.15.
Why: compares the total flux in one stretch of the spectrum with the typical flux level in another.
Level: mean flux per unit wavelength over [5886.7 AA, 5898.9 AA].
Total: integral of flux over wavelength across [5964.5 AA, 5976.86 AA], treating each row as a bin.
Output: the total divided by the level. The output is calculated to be 16.9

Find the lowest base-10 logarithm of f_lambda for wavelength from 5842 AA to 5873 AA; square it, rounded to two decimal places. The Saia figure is 2.43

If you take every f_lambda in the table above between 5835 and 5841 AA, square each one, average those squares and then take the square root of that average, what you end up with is 38.1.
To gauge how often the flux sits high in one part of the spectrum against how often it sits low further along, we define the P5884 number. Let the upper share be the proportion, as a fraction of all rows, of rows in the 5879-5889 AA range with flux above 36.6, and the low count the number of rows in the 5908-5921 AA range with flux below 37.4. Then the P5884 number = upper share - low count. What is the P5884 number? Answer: -8.9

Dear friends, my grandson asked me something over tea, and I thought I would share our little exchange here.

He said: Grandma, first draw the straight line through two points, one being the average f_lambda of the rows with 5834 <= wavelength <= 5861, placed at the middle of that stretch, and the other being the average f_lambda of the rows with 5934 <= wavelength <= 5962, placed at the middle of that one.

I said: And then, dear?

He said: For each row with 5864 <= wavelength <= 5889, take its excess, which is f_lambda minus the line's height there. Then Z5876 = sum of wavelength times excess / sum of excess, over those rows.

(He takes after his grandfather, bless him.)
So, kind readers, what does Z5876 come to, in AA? 5885.6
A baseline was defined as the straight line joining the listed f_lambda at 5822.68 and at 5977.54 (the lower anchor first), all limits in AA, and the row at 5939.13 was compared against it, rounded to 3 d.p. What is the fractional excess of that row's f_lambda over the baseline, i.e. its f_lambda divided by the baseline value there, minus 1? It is -0.001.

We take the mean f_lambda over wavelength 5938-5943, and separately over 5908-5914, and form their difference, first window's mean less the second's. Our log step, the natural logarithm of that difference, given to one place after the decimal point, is -0.4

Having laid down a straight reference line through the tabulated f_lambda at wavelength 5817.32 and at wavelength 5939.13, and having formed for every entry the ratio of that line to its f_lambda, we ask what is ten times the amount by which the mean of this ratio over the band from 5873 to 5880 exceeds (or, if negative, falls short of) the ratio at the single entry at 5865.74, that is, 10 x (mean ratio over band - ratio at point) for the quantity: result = -0.1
